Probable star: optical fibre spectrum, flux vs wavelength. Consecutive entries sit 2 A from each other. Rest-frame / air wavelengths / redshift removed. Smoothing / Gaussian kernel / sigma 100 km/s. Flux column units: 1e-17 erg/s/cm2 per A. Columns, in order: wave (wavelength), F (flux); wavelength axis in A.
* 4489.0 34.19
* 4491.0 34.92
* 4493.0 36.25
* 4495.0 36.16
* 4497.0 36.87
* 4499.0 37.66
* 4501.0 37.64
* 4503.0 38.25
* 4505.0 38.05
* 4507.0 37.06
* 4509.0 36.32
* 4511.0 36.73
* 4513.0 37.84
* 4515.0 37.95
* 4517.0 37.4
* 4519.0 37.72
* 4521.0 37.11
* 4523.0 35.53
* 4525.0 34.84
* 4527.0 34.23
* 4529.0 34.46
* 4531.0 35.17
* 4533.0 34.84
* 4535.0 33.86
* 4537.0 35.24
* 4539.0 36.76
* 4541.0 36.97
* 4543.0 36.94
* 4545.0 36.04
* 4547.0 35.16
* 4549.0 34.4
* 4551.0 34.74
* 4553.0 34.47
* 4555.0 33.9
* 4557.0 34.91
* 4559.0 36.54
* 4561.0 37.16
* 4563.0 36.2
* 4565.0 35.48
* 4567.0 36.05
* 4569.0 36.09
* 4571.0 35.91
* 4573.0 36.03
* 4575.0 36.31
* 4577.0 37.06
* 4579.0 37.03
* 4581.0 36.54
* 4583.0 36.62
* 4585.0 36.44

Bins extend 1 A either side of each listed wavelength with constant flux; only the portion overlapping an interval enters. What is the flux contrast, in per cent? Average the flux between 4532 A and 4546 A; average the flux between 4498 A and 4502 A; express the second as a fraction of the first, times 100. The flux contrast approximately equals 105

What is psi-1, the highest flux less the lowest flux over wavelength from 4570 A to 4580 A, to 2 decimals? 1.15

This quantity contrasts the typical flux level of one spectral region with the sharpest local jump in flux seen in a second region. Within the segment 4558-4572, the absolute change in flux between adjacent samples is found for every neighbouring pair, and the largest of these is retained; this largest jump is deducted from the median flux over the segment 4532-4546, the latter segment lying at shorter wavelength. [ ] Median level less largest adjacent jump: 35.1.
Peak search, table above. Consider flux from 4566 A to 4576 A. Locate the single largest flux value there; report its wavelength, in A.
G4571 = 4575.0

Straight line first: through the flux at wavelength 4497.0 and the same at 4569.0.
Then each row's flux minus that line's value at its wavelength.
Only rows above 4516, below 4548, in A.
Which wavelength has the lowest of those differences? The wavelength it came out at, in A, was 4535.0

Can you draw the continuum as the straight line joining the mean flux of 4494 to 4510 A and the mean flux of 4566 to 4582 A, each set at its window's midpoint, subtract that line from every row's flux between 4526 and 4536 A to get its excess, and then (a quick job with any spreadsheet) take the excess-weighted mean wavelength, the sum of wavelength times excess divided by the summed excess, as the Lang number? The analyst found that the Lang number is 4531.0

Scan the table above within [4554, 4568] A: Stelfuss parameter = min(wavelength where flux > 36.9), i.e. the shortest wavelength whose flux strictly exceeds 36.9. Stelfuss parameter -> 4561.0 A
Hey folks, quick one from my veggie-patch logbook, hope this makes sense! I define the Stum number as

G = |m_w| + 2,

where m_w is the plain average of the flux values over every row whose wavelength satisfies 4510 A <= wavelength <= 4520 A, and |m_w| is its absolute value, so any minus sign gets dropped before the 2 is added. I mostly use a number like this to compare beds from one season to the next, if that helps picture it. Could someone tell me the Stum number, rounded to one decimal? 39.5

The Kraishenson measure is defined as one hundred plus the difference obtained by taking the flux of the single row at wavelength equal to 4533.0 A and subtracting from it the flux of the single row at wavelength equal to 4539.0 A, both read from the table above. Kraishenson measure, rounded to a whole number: 98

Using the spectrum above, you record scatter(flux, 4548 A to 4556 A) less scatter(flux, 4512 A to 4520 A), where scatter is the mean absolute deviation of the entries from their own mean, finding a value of 0.07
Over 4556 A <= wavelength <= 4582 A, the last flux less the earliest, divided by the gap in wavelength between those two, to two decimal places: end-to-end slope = 0.07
